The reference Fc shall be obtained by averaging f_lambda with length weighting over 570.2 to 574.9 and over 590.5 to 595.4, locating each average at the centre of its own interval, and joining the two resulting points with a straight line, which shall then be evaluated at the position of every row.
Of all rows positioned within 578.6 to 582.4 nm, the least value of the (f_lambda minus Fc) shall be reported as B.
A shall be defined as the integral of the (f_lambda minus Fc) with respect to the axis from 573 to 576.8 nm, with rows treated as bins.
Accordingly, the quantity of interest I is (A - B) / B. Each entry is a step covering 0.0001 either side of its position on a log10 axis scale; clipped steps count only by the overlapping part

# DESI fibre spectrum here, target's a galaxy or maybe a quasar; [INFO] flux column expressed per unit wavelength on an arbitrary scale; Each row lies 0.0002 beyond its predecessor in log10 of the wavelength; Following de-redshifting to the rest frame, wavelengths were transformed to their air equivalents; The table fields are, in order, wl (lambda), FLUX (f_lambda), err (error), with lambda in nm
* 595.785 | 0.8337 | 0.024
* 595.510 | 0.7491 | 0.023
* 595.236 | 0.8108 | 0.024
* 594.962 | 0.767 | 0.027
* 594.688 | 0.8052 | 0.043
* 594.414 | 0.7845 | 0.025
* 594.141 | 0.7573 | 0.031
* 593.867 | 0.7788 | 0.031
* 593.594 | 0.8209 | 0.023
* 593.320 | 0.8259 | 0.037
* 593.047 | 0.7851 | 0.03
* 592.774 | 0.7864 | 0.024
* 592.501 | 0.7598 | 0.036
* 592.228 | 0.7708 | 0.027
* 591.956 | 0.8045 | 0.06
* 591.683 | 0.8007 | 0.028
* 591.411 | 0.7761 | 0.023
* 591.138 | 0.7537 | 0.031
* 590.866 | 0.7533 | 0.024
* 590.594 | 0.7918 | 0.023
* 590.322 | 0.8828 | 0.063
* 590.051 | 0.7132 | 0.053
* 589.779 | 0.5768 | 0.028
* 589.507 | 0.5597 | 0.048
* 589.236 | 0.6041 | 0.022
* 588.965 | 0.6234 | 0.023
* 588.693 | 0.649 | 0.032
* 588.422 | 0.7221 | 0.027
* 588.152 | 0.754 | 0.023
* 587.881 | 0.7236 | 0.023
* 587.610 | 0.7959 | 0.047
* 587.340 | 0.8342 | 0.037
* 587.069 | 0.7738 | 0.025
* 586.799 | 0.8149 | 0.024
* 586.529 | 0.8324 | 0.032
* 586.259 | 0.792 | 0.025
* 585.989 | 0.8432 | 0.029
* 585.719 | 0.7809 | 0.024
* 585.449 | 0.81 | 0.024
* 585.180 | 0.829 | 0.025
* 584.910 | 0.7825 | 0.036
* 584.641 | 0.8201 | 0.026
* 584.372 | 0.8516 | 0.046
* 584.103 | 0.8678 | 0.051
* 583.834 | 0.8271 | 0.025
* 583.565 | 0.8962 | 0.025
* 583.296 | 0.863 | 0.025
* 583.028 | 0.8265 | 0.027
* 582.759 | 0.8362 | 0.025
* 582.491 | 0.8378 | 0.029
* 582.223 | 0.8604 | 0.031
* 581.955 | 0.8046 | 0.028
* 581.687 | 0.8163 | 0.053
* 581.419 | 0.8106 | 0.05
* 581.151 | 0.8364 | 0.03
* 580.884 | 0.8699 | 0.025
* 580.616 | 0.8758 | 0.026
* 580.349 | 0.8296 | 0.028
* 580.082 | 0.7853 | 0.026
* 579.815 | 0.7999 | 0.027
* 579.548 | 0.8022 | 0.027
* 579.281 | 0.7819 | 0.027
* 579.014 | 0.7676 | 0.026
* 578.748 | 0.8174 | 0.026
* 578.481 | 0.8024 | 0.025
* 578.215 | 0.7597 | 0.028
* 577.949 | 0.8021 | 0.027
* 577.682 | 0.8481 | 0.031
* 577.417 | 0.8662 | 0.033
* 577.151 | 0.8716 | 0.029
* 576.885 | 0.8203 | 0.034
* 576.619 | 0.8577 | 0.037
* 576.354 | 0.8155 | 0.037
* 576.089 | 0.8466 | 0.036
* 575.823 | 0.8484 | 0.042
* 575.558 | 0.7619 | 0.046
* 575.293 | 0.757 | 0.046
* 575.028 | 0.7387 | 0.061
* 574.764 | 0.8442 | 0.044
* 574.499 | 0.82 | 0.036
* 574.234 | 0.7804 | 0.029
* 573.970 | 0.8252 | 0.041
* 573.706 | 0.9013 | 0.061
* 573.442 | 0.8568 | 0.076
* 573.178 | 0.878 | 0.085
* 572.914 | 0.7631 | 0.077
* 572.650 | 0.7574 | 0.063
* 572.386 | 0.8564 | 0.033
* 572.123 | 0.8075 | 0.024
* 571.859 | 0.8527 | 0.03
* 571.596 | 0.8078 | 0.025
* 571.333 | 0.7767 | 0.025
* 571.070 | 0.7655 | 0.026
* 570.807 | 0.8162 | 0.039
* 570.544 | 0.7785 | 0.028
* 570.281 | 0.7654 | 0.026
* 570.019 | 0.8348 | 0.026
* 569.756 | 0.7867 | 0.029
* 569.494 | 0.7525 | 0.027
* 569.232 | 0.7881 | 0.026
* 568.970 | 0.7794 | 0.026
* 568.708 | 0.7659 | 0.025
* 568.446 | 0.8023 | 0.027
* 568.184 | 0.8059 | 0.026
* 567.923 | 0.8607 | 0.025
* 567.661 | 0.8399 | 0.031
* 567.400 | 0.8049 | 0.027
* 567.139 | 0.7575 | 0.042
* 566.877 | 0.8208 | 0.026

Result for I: -2.19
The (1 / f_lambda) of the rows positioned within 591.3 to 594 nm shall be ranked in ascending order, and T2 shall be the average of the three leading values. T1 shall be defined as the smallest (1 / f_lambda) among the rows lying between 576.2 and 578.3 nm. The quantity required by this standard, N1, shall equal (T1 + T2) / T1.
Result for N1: 2.07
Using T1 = 1.15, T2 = 1.22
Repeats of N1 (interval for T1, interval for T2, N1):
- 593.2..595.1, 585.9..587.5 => 1.99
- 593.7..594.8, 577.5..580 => 1.98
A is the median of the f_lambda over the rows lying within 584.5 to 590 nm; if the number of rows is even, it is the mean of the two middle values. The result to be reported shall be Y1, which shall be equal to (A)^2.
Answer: 0.61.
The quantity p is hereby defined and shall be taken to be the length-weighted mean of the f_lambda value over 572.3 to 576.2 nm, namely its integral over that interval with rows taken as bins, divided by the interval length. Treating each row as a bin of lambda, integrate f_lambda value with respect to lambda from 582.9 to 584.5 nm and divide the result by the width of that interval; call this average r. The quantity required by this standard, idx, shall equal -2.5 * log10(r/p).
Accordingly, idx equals -0.05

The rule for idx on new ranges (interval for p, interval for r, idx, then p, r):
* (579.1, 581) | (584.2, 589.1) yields 0.05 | 0.819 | 0.780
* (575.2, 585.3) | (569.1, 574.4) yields 0.02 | 0.825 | 0.808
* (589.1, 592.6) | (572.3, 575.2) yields -0.12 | 0.734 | 0.819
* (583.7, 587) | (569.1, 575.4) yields 0.02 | 0.820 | 0.805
